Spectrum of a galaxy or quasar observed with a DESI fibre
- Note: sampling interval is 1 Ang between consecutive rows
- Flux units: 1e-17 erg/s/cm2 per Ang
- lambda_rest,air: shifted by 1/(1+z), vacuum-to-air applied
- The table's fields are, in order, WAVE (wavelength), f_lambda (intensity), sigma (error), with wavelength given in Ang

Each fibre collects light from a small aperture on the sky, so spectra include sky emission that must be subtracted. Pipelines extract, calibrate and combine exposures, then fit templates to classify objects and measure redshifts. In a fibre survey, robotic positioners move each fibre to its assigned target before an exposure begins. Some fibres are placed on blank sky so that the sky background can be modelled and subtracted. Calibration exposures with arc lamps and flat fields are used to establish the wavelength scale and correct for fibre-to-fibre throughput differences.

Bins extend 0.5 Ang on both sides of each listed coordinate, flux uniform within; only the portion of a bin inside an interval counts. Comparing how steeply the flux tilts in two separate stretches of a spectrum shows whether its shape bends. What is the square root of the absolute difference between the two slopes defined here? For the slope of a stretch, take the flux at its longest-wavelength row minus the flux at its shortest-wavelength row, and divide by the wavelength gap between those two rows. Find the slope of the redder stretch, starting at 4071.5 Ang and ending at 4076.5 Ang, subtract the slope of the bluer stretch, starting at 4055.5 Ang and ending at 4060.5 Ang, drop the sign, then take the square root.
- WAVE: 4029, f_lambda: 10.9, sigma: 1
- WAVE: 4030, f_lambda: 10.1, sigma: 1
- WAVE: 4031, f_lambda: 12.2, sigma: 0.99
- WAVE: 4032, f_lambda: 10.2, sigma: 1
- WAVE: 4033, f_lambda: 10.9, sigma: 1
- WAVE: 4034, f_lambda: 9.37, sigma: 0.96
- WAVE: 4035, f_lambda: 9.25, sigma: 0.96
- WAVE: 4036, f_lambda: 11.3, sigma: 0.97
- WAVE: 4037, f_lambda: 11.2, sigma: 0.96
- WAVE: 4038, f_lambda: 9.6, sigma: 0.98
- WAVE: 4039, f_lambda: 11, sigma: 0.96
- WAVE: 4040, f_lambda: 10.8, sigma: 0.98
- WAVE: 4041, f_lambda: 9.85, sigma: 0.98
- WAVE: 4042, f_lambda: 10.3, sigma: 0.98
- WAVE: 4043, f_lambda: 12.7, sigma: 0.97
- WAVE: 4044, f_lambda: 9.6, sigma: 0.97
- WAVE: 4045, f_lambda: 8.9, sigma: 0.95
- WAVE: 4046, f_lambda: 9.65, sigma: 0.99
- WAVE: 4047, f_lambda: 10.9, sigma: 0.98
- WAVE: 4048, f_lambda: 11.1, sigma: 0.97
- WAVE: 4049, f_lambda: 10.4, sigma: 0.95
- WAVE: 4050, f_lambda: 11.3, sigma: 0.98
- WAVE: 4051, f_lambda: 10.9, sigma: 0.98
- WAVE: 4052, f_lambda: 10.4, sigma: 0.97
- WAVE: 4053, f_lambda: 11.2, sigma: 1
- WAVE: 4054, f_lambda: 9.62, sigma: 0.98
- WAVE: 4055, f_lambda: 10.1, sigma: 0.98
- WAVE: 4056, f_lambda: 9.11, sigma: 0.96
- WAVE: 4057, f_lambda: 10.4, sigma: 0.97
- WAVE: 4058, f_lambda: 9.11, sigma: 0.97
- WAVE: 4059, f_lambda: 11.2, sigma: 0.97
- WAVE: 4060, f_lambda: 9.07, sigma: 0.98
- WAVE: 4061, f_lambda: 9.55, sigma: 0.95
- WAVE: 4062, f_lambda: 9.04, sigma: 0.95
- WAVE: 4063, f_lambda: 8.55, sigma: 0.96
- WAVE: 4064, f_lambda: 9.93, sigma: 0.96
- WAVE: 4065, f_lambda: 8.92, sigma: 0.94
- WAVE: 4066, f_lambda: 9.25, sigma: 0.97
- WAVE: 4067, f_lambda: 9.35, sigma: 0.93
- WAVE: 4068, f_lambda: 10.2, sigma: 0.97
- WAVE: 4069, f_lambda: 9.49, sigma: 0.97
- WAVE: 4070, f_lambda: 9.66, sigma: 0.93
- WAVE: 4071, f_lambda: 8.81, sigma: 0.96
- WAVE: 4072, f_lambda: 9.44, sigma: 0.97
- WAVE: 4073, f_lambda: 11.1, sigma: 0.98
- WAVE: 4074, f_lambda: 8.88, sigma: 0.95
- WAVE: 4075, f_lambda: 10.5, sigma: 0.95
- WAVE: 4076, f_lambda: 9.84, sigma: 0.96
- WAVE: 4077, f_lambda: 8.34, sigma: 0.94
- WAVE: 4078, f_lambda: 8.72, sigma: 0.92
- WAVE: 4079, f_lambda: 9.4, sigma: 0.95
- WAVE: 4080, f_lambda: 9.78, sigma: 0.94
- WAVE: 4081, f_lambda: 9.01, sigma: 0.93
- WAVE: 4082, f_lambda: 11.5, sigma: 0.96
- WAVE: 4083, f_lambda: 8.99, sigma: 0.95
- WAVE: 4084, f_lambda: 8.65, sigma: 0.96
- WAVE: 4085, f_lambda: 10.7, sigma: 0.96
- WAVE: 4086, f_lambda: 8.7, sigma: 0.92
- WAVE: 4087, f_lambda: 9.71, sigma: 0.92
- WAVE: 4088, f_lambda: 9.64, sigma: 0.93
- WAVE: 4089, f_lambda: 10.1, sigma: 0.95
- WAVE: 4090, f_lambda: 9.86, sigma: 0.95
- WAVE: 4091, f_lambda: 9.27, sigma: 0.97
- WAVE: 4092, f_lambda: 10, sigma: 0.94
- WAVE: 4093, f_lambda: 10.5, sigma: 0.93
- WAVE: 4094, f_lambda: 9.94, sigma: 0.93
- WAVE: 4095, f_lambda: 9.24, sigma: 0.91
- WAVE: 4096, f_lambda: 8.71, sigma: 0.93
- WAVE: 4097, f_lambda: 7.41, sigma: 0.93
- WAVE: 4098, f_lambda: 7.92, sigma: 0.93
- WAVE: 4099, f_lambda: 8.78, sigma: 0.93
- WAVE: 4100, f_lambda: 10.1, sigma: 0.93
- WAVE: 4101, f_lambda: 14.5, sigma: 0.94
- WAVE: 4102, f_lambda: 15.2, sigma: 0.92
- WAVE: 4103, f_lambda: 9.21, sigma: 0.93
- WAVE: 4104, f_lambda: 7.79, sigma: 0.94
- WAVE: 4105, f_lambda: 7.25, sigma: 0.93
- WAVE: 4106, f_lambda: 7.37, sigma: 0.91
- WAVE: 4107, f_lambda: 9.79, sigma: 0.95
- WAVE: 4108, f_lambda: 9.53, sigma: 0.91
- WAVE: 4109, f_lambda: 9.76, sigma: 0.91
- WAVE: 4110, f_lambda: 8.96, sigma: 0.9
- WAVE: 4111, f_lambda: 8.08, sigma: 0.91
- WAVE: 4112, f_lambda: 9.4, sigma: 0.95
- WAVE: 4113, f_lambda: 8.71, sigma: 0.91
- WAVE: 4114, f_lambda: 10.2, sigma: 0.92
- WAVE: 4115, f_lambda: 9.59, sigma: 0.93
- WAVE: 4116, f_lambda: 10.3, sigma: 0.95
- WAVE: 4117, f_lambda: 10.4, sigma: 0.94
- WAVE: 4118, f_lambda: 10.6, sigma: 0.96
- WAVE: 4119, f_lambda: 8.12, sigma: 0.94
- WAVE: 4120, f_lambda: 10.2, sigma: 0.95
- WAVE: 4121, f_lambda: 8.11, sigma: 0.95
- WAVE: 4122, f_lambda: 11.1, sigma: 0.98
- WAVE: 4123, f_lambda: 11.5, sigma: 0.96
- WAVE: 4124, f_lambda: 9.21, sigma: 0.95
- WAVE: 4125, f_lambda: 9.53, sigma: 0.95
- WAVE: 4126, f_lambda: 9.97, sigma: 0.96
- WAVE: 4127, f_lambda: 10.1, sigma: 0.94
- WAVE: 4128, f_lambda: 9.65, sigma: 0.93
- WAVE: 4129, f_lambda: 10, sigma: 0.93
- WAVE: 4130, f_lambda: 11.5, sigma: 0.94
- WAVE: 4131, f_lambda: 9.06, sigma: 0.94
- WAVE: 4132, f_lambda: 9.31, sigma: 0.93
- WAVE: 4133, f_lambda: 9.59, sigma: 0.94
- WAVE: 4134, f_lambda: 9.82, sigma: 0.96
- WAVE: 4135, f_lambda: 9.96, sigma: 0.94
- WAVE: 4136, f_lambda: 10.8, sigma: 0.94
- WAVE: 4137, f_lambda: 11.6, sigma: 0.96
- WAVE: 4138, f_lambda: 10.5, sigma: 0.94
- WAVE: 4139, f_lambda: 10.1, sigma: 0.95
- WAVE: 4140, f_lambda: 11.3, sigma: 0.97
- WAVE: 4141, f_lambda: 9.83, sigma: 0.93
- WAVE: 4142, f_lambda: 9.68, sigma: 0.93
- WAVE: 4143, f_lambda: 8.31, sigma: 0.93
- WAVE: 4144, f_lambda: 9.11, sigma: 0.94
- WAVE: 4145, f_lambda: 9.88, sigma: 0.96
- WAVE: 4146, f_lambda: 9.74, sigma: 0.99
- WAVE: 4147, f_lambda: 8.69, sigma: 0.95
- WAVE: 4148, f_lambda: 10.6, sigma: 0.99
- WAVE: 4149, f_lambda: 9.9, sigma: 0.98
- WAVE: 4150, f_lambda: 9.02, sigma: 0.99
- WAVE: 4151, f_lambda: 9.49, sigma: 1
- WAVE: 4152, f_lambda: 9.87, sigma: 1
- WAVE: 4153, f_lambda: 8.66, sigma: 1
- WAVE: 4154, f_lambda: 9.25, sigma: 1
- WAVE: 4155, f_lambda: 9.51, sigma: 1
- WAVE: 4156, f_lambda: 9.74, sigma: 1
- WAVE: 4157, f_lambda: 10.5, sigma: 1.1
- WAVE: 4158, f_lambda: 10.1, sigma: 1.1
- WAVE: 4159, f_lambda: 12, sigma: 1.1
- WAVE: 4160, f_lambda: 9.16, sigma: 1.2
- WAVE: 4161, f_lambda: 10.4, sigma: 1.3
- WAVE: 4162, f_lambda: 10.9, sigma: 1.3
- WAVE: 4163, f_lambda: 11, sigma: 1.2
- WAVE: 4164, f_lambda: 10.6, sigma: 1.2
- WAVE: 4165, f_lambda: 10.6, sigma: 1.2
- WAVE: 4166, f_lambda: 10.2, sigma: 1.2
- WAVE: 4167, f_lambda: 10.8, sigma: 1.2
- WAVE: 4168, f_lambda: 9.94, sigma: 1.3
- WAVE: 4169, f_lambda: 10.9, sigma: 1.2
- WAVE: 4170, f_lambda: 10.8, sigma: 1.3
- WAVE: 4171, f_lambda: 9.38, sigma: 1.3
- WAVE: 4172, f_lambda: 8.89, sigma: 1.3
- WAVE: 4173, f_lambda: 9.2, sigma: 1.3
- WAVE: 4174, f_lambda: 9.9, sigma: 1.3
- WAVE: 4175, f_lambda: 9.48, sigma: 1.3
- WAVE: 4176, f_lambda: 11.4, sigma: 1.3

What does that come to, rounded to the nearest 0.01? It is 0.33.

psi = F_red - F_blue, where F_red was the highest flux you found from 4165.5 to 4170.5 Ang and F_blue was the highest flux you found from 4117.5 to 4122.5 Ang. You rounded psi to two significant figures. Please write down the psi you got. -0.20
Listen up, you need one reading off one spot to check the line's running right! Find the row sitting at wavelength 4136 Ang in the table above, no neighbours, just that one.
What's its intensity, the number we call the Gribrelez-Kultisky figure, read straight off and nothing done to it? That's 10.8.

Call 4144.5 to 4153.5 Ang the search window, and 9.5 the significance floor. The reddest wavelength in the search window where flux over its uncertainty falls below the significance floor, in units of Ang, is 4153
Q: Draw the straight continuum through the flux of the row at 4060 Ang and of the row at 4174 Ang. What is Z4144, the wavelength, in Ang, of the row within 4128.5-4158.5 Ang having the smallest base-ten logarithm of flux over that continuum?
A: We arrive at 4143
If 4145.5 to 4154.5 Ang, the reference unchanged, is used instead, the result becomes 4153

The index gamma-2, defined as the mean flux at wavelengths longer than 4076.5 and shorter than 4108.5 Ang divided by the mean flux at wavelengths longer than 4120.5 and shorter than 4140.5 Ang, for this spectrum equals 0.94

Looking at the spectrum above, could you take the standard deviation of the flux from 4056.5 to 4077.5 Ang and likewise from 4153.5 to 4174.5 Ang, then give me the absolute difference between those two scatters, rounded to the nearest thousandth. 0.005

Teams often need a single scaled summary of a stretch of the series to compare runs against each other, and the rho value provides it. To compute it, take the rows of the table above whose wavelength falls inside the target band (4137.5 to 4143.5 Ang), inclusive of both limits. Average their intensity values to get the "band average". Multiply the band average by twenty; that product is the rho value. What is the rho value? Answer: 199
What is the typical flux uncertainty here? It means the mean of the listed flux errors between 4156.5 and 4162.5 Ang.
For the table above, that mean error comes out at 1.18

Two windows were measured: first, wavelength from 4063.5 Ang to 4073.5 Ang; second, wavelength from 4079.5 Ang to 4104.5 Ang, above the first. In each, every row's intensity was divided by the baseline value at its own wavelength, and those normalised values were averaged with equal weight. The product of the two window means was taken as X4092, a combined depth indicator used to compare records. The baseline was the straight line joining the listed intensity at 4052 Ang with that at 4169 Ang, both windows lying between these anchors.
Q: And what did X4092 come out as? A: 0.852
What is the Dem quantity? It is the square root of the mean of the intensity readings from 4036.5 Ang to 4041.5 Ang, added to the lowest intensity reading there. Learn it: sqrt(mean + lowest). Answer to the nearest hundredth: 4.48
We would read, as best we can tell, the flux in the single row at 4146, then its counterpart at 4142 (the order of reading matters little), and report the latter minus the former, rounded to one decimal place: -0.1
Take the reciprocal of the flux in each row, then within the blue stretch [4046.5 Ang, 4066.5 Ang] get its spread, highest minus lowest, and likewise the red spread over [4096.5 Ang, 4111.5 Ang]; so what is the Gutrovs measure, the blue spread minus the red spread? -0.044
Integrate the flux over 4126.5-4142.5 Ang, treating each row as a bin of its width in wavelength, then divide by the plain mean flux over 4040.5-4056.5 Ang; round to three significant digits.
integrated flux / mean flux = 15.7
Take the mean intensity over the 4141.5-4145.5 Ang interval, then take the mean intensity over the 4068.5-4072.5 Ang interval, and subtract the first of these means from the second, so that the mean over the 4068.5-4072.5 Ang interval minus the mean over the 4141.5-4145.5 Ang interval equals 0.1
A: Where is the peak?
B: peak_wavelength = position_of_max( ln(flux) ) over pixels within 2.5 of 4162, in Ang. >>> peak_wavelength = 4163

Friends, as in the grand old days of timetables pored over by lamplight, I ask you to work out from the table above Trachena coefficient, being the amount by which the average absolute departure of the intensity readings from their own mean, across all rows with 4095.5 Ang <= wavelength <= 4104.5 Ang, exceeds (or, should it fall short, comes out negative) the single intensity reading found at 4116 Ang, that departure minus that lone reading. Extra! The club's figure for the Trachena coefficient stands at -8.1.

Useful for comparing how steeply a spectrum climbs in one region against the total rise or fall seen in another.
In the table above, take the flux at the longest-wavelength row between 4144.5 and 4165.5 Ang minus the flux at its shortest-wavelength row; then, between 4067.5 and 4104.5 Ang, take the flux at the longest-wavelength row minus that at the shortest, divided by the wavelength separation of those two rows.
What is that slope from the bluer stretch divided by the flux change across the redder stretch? -0.09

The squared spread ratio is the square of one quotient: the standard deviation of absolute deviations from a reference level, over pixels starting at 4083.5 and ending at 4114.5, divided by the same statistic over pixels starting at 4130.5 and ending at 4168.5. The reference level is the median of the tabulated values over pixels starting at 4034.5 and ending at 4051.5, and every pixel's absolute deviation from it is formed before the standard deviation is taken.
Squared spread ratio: 3.0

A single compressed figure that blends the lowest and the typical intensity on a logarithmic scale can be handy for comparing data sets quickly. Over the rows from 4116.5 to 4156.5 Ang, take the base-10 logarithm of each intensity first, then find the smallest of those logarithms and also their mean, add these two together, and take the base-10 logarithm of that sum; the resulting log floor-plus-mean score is 0.279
